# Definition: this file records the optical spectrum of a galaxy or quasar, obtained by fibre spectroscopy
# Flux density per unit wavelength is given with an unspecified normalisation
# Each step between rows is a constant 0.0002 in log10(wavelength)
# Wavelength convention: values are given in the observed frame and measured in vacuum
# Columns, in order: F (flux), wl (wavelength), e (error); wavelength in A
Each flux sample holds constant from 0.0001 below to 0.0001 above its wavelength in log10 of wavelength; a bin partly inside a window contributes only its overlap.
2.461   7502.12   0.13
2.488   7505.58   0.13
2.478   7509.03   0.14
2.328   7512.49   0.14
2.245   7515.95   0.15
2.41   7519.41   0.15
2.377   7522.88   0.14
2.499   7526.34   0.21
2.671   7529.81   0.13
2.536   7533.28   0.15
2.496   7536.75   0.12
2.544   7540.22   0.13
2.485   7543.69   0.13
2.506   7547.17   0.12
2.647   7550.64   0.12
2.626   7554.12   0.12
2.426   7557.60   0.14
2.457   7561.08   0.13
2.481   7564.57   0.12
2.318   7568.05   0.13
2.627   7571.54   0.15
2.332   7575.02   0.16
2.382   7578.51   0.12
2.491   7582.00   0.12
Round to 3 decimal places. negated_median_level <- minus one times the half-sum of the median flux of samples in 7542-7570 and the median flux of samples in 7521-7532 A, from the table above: -2.491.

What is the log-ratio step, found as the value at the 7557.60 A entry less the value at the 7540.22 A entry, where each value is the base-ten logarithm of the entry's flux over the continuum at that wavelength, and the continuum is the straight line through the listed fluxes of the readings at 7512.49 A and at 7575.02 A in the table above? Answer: -0.021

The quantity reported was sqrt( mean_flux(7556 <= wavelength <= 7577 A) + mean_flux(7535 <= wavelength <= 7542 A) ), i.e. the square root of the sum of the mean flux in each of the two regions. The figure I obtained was 2.23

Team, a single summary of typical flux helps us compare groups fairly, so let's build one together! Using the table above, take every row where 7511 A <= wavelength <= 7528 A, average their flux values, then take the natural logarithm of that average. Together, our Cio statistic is 0.864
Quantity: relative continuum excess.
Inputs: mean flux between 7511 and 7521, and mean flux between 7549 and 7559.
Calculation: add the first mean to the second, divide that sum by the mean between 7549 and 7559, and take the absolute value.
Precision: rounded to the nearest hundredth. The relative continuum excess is 1.91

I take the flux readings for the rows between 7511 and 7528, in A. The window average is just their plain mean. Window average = 2.37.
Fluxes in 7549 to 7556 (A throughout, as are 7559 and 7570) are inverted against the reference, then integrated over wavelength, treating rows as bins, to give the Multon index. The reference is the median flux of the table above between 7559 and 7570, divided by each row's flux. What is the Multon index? 6.5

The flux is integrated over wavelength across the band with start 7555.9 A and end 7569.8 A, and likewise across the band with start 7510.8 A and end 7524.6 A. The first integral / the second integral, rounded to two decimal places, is 1.04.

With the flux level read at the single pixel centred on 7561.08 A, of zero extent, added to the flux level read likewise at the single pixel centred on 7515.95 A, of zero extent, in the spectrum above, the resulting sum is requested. 4.70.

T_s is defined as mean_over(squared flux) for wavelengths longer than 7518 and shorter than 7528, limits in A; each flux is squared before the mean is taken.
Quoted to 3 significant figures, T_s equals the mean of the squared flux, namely 5.90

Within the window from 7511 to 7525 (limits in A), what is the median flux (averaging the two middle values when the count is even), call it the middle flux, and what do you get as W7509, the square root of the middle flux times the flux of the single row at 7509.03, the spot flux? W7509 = 2.41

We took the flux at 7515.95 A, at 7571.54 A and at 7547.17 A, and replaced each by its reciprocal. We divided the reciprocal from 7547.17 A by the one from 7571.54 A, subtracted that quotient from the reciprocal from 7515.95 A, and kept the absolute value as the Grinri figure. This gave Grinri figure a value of 0.60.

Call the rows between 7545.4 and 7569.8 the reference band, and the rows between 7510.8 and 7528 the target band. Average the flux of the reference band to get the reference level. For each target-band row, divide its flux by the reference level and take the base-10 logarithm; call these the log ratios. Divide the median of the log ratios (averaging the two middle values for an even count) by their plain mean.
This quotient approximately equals 0.9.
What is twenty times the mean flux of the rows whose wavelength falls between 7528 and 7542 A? 51.2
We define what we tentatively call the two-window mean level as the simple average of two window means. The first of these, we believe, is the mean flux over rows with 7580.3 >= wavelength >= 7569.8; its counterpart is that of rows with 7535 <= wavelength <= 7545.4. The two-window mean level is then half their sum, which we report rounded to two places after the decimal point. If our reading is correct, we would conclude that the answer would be 2.48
